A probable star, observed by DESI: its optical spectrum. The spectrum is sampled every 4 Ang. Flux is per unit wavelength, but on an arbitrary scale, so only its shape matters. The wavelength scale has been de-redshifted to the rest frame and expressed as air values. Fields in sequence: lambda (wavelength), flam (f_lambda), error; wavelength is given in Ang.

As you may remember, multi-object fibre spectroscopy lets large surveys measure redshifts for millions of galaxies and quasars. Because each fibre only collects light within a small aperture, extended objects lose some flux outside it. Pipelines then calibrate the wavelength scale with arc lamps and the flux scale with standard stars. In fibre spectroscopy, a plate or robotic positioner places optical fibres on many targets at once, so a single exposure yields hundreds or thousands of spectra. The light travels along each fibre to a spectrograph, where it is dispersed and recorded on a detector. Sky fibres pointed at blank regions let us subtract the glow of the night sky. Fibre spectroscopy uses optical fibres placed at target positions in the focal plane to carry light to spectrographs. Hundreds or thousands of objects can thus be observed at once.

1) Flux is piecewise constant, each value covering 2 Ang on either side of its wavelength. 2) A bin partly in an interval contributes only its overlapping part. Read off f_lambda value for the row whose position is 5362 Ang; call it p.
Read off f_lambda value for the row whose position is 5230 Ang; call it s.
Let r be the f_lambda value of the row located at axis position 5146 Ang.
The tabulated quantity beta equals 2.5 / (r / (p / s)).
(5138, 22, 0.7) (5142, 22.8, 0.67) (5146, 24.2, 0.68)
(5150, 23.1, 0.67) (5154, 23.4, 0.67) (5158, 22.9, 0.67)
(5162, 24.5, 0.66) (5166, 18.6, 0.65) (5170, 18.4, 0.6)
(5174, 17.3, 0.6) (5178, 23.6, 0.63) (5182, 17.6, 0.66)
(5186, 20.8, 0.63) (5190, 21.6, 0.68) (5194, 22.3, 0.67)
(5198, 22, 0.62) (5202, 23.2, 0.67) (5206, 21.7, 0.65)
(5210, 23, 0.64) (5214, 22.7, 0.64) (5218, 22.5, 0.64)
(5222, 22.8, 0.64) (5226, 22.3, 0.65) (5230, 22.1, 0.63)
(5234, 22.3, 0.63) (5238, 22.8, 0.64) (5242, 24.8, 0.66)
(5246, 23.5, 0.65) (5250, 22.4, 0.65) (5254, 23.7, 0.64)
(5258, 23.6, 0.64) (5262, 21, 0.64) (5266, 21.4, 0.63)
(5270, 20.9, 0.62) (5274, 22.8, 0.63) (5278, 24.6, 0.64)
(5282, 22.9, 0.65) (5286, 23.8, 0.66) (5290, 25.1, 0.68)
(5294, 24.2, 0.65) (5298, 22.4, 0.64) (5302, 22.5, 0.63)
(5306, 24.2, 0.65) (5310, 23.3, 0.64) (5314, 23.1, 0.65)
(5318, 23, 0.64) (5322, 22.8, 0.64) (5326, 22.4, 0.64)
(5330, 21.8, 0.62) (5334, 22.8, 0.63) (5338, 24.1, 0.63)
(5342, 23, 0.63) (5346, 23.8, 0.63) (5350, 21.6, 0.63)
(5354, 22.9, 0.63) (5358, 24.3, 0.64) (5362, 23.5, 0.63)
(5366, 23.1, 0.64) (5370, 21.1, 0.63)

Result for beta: 0.110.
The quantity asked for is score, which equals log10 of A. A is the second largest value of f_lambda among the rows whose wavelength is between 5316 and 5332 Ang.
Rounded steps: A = 22.8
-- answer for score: 1.36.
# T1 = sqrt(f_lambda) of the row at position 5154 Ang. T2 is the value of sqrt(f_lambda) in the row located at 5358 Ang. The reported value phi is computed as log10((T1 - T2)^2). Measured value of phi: -2.1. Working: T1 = 4.84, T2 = 4.93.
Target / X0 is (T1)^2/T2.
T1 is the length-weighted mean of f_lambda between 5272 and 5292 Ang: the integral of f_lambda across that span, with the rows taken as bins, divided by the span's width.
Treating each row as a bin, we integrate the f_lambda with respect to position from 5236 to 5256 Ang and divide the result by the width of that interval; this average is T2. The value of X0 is 24.2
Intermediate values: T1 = 23.8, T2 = 23.4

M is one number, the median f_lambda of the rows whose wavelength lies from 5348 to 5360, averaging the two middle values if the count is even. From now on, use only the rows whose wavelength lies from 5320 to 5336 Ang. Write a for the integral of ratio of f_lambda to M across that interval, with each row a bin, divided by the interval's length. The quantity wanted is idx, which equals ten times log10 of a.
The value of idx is -0.09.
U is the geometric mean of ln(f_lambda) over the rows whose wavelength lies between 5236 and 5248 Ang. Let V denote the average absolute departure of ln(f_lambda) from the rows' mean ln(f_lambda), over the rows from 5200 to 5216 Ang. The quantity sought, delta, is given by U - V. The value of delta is 3.14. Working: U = 3.16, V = 0.021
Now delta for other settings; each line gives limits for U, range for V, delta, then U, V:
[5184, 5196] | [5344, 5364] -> 3.04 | 3.07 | 0.034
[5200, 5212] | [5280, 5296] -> 3.09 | 3.12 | 0.027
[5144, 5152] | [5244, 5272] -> 3.11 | 3.16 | 0.048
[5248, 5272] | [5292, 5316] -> 3.07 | 3.10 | 0.026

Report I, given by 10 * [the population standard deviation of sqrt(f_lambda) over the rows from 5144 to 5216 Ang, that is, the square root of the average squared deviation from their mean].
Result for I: 2.42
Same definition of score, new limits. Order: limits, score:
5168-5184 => 1.26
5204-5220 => 1.36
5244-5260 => 1.37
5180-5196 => 1.33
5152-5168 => 1.37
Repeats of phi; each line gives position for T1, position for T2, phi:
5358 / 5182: -0.3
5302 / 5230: -2.7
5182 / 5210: -0.4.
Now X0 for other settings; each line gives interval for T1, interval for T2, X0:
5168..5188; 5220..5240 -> 17.0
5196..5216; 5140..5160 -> 21.8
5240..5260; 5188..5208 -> 25.1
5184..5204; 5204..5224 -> 21.4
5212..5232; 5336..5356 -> 21.9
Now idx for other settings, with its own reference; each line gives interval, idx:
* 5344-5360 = 0.05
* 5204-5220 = -0.08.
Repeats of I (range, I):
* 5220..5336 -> 1.07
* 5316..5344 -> 0.67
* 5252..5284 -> 1.35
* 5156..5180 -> 3.13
